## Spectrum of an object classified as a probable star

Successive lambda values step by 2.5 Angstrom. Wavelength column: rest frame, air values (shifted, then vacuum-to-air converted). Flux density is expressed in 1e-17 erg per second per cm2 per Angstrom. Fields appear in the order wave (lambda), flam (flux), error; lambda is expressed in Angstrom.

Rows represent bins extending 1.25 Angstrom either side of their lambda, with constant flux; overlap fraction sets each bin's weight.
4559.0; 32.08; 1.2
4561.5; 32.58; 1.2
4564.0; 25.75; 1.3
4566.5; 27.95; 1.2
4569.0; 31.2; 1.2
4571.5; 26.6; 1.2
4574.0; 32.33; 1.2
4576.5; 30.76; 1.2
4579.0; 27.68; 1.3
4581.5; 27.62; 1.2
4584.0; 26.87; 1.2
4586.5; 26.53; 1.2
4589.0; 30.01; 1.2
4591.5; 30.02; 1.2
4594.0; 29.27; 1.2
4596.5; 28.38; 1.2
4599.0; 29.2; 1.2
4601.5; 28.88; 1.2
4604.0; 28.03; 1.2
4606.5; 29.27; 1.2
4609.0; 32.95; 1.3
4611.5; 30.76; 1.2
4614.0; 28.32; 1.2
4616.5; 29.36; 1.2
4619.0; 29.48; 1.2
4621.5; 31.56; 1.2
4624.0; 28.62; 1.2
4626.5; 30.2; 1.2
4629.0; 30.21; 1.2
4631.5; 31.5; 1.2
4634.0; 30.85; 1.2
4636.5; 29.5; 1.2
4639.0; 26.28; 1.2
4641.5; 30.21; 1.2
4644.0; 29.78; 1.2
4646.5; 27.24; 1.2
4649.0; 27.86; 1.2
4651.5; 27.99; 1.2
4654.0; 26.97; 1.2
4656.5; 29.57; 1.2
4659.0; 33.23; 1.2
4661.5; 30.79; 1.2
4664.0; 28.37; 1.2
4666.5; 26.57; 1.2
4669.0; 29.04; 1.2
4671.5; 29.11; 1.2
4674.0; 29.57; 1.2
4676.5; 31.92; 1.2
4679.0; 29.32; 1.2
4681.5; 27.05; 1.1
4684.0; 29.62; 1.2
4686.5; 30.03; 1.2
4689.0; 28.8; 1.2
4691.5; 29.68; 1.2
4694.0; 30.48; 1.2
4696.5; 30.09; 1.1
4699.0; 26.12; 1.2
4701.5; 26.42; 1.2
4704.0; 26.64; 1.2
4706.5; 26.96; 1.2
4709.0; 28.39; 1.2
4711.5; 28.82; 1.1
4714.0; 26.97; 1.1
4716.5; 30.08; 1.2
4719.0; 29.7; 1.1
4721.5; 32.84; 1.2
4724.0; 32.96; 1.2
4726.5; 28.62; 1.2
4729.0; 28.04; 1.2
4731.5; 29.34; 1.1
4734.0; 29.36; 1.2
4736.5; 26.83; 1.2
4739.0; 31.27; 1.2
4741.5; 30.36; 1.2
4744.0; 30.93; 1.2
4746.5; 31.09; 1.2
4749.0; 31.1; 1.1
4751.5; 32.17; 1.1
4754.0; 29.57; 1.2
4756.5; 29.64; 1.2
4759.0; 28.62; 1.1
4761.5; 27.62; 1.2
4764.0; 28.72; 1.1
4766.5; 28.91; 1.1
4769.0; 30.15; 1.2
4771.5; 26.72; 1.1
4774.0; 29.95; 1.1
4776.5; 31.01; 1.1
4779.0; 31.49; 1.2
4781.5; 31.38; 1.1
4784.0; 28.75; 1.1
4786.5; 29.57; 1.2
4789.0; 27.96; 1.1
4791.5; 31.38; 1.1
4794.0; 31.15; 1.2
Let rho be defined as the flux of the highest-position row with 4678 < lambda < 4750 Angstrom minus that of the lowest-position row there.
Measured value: 2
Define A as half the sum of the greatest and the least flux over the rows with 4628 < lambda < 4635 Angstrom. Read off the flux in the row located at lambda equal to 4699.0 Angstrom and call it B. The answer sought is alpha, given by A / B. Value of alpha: 1.18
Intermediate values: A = 30.9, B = 26.12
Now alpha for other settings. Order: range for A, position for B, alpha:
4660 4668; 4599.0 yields 0.98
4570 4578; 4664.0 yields 1.04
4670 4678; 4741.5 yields 1.01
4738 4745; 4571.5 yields 1.16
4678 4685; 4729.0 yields 1.01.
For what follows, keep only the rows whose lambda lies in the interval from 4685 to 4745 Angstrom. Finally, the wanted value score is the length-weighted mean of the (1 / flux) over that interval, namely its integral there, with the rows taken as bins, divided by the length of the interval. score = 0.0344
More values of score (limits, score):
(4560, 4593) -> 0.0348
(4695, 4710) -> 0.0365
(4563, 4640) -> 0.0343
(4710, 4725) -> 0.0333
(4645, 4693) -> 0.0345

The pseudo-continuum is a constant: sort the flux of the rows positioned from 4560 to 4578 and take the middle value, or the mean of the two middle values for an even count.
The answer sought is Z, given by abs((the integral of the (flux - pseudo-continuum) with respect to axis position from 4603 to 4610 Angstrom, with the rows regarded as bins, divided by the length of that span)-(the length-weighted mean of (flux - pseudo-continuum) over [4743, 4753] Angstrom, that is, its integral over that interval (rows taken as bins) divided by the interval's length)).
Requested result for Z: 1.23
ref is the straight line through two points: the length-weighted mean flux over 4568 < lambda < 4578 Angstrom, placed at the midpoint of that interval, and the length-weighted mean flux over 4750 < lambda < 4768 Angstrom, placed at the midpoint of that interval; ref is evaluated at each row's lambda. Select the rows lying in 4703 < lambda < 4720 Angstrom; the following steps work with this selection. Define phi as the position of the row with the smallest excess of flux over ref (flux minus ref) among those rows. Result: 4704.0 Angstrom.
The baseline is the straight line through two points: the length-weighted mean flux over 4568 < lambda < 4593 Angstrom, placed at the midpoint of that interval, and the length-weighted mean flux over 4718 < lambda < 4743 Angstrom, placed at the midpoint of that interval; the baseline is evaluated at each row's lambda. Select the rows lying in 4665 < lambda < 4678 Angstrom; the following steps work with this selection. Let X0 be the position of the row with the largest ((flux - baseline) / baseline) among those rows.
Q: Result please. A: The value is 4676.5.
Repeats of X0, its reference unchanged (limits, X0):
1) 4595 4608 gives 4606.5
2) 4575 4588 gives 4576.5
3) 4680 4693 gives 4686.5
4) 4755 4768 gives 4756.5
